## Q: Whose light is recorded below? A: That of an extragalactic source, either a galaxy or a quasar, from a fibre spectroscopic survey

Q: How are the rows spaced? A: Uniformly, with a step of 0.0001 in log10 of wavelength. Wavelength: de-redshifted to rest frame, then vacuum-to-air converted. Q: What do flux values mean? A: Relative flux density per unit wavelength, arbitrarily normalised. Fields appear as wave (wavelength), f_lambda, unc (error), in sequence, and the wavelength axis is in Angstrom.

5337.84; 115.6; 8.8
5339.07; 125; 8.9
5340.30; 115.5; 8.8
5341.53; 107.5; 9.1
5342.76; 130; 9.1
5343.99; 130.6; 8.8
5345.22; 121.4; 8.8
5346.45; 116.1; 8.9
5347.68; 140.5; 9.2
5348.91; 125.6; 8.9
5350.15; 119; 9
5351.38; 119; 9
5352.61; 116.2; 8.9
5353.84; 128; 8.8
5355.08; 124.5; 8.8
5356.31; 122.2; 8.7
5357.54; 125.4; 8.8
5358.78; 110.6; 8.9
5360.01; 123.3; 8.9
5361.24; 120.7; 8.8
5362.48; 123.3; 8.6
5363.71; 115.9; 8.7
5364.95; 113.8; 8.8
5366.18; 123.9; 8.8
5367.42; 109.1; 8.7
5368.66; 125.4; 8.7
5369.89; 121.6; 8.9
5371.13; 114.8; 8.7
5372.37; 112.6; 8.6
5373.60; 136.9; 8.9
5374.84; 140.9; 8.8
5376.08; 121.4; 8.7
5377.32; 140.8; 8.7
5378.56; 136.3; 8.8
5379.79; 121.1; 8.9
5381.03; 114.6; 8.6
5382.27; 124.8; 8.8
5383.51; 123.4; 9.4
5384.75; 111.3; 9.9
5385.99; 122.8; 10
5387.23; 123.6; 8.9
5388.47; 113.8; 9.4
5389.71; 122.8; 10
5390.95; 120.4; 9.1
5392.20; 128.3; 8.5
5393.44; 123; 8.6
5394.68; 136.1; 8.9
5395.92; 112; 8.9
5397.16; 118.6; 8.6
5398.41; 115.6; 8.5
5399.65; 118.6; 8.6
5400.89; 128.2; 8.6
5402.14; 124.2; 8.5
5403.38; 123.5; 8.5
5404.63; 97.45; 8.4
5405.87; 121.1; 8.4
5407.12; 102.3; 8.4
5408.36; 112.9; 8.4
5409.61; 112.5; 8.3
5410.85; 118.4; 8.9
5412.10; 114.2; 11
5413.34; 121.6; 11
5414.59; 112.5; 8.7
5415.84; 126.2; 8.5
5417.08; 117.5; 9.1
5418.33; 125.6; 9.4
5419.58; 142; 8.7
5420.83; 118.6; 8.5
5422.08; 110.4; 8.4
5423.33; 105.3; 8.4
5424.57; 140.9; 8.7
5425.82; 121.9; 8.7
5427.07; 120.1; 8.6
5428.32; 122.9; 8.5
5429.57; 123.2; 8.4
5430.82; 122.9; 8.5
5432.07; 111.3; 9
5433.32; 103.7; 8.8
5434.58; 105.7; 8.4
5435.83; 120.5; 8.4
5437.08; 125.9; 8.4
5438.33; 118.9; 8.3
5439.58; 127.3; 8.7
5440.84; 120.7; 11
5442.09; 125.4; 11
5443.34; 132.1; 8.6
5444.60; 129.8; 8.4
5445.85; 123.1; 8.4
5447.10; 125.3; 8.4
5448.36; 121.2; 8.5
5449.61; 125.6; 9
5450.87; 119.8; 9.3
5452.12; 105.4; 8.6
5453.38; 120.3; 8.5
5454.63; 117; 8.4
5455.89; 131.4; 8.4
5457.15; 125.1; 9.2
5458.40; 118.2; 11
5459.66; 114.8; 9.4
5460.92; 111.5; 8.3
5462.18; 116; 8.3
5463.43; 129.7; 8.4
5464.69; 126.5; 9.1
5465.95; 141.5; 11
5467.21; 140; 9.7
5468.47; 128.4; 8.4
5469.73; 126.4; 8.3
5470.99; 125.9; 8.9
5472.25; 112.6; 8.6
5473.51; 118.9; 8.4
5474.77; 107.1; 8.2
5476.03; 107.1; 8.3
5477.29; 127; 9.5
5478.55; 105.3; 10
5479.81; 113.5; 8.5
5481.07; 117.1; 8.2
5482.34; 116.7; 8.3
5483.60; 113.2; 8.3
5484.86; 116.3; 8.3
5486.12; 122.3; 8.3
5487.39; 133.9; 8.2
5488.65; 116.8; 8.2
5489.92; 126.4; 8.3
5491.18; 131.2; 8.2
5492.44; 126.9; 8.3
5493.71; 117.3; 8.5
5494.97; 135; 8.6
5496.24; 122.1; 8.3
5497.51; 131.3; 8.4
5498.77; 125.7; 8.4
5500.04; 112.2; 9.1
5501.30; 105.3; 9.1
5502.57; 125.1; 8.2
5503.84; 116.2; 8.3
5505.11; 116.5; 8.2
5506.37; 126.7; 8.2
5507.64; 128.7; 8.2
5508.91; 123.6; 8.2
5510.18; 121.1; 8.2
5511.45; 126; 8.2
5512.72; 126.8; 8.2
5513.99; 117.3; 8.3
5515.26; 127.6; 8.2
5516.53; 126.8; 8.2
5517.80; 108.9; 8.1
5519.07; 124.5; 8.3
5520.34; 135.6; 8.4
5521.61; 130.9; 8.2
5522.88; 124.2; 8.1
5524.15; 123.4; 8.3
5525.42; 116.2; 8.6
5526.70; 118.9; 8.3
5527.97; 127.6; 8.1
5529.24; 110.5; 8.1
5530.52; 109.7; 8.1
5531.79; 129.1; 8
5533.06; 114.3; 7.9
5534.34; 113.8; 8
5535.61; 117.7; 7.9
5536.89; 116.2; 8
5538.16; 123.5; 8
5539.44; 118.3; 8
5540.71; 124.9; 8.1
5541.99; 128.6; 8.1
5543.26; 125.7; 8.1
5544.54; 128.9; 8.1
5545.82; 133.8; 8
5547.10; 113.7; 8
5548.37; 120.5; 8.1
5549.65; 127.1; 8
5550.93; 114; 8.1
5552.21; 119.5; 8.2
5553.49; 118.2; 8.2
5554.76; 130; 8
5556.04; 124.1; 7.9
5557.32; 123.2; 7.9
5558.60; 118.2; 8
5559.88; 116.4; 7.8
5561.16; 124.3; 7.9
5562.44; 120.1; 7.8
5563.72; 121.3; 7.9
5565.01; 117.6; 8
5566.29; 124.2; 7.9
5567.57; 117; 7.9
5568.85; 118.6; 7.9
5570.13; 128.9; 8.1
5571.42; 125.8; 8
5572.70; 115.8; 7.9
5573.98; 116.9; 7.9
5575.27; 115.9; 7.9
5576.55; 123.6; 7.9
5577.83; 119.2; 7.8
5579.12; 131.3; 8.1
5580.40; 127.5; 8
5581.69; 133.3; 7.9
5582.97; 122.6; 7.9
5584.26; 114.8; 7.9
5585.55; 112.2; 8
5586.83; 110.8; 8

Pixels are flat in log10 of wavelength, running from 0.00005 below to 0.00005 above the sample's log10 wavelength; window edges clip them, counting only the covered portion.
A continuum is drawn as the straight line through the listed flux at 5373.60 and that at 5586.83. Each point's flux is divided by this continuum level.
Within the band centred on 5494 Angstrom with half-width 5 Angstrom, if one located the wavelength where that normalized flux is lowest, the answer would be 5493.71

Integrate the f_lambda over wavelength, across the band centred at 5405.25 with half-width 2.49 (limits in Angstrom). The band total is 553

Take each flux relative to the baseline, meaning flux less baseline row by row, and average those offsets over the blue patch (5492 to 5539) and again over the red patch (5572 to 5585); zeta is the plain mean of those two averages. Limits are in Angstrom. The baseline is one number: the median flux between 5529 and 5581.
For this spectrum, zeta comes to 1.8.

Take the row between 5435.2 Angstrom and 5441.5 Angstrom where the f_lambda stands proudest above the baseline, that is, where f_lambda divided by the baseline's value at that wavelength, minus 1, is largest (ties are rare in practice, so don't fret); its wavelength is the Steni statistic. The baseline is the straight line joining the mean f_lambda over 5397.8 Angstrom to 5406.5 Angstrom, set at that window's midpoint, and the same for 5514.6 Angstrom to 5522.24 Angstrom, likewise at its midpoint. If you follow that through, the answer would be 5439.58 Angstrom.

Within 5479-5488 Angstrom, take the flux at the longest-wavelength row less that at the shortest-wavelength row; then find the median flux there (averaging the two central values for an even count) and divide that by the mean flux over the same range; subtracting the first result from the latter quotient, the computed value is -19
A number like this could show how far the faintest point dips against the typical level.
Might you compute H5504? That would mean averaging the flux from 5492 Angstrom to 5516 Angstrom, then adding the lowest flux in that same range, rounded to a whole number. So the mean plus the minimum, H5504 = 228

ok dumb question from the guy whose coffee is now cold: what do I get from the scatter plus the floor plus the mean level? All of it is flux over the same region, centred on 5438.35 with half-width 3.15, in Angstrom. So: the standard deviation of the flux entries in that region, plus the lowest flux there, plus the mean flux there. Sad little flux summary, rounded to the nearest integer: 245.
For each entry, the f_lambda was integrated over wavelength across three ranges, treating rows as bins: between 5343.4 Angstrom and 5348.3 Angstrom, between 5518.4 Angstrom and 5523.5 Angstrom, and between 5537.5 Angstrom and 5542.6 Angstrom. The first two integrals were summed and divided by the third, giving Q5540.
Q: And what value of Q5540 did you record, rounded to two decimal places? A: 2.03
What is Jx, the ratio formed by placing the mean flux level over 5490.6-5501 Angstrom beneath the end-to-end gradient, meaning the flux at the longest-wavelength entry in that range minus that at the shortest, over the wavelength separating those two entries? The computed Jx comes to -0.017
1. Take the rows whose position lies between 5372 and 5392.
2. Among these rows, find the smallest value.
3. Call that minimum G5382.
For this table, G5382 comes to 111.3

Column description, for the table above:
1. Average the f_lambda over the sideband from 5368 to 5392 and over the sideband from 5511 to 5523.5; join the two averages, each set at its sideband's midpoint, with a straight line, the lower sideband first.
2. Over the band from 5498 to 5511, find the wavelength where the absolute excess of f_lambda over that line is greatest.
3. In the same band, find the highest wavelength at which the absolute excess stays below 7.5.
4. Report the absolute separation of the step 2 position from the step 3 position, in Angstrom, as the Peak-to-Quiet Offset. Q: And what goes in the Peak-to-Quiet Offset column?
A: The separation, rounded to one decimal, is 8.9 Angstrom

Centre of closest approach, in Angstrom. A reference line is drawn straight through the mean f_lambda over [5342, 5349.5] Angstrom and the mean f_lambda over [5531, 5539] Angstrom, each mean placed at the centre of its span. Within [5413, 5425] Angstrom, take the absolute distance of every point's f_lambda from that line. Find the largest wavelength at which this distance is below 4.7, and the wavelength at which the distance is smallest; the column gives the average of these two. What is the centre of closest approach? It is 5418.3 Angstrom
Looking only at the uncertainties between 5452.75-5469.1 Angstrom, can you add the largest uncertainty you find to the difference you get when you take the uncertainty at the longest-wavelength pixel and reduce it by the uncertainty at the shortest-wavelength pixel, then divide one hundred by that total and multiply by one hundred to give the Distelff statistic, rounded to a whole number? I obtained 917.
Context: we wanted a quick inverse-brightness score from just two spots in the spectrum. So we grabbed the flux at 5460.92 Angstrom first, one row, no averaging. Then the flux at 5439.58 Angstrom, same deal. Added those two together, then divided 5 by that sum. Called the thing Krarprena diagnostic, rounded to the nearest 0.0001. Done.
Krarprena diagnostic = 0.0209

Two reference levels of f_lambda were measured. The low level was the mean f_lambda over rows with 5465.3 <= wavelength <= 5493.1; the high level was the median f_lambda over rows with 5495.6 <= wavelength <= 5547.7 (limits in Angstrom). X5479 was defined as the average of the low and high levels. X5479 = 122.6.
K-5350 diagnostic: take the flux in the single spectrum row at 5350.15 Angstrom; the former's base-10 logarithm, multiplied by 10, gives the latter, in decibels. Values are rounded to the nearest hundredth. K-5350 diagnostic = 20.76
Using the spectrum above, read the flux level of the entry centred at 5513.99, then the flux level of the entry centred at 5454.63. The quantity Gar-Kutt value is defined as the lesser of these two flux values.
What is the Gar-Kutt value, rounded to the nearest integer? 117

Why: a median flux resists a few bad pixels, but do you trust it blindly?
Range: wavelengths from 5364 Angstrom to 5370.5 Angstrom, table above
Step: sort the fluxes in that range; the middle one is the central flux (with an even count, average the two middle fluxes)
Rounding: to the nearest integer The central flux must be 122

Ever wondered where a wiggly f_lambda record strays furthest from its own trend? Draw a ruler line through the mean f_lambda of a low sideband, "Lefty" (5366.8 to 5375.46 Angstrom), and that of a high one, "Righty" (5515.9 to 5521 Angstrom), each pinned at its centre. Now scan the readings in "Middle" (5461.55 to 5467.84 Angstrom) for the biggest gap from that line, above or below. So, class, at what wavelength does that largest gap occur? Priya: 5465.95 Angstrom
